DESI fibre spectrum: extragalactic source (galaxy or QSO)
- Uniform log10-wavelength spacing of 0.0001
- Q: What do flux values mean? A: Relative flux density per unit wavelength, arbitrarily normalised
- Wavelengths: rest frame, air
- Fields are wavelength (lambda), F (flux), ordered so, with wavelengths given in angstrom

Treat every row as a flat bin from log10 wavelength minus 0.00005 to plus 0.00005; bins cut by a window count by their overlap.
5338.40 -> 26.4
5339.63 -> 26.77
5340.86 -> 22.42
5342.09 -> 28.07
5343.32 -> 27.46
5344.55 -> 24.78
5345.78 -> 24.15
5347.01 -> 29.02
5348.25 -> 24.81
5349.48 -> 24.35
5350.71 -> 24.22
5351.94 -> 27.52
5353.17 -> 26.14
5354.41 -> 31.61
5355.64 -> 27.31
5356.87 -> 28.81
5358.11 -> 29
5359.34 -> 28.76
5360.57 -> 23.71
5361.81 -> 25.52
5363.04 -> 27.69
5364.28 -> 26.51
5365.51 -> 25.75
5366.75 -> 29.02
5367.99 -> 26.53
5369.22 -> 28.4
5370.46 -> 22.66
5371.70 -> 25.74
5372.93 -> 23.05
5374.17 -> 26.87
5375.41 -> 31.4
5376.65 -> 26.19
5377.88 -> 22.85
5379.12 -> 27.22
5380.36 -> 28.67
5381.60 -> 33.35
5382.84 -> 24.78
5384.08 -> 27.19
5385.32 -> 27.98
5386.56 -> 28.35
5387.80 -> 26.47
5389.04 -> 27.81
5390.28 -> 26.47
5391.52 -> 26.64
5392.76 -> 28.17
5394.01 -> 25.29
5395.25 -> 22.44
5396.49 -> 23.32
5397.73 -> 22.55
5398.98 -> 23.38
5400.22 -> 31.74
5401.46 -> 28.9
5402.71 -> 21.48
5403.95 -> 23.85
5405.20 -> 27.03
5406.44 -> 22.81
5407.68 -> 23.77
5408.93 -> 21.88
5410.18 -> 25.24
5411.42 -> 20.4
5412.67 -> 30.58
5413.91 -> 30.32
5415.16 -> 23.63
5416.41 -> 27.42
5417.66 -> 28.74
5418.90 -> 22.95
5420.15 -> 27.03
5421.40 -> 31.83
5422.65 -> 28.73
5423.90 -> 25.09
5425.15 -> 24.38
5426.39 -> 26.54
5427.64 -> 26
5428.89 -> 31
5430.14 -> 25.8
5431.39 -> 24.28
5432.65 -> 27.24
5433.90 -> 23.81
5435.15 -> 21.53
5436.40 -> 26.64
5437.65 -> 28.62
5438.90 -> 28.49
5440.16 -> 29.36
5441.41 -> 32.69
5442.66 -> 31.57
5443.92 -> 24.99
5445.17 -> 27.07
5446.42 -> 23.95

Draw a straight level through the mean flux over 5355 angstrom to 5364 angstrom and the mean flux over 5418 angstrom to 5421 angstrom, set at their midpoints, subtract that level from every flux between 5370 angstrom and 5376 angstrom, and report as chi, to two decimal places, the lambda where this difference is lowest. 5370.46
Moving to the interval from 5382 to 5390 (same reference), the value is 5382.84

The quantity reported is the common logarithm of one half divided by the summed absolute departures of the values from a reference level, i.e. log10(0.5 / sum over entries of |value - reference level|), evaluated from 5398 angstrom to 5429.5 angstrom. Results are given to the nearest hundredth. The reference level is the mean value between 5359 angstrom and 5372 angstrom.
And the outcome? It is -2.15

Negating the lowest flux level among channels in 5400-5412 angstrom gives -20.4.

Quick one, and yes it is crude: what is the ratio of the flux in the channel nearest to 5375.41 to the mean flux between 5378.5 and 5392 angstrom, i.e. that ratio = 1.13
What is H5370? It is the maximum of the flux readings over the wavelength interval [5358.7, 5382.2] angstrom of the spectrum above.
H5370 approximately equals 33.35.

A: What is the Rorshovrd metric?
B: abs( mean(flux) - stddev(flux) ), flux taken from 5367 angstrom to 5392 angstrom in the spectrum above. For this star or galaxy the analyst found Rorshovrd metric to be 24.4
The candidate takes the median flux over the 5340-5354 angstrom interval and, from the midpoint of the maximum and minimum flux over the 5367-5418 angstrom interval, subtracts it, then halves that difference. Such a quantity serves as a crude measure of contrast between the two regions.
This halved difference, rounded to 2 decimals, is 1.03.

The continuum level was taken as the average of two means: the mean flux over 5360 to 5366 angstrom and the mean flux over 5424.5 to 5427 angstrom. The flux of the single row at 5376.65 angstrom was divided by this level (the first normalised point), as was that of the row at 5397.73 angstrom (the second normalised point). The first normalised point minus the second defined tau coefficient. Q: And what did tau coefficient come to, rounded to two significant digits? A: 0.14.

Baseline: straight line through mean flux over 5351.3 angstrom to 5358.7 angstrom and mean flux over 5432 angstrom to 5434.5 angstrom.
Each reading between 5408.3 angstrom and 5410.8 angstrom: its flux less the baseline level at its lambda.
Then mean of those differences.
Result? -2.8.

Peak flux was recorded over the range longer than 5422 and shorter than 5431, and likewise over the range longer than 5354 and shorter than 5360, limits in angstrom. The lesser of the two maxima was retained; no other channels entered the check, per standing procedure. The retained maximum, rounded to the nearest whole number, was 31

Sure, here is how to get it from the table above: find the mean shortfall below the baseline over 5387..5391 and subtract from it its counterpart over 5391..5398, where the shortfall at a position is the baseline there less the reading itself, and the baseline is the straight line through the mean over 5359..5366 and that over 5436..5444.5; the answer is -2.4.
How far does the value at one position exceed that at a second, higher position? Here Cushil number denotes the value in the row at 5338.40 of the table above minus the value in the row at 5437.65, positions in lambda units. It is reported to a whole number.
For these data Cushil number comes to -2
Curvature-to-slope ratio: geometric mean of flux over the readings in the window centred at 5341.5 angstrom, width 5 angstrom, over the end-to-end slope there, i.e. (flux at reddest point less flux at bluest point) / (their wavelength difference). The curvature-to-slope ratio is 139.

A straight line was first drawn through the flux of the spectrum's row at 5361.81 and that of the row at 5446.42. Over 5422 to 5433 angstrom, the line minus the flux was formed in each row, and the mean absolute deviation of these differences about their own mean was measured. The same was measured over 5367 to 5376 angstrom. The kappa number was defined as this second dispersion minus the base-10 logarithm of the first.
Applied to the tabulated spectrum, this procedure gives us 1.99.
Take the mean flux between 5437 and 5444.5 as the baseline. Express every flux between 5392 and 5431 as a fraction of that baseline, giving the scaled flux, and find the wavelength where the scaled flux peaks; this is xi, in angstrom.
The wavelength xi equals 5421.40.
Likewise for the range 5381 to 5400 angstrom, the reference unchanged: 5381.60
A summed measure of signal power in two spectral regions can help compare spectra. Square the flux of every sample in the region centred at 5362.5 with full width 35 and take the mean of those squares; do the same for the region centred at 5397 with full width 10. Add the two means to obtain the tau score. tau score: 1385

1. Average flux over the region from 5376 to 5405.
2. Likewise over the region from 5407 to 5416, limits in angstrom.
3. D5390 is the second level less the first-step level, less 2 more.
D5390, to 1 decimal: -3.2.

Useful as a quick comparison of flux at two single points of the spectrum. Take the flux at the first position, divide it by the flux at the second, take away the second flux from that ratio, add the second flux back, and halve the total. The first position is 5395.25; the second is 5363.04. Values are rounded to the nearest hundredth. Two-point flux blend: 0.41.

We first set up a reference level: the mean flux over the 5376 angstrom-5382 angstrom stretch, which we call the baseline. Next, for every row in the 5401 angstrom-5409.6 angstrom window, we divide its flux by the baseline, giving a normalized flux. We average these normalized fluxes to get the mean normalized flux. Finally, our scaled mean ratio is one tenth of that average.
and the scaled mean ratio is 0.088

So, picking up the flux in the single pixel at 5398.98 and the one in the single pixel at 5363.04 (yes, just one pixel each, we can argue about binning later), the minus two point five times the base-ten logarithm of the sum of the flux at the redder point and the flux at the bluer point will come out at -4.27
